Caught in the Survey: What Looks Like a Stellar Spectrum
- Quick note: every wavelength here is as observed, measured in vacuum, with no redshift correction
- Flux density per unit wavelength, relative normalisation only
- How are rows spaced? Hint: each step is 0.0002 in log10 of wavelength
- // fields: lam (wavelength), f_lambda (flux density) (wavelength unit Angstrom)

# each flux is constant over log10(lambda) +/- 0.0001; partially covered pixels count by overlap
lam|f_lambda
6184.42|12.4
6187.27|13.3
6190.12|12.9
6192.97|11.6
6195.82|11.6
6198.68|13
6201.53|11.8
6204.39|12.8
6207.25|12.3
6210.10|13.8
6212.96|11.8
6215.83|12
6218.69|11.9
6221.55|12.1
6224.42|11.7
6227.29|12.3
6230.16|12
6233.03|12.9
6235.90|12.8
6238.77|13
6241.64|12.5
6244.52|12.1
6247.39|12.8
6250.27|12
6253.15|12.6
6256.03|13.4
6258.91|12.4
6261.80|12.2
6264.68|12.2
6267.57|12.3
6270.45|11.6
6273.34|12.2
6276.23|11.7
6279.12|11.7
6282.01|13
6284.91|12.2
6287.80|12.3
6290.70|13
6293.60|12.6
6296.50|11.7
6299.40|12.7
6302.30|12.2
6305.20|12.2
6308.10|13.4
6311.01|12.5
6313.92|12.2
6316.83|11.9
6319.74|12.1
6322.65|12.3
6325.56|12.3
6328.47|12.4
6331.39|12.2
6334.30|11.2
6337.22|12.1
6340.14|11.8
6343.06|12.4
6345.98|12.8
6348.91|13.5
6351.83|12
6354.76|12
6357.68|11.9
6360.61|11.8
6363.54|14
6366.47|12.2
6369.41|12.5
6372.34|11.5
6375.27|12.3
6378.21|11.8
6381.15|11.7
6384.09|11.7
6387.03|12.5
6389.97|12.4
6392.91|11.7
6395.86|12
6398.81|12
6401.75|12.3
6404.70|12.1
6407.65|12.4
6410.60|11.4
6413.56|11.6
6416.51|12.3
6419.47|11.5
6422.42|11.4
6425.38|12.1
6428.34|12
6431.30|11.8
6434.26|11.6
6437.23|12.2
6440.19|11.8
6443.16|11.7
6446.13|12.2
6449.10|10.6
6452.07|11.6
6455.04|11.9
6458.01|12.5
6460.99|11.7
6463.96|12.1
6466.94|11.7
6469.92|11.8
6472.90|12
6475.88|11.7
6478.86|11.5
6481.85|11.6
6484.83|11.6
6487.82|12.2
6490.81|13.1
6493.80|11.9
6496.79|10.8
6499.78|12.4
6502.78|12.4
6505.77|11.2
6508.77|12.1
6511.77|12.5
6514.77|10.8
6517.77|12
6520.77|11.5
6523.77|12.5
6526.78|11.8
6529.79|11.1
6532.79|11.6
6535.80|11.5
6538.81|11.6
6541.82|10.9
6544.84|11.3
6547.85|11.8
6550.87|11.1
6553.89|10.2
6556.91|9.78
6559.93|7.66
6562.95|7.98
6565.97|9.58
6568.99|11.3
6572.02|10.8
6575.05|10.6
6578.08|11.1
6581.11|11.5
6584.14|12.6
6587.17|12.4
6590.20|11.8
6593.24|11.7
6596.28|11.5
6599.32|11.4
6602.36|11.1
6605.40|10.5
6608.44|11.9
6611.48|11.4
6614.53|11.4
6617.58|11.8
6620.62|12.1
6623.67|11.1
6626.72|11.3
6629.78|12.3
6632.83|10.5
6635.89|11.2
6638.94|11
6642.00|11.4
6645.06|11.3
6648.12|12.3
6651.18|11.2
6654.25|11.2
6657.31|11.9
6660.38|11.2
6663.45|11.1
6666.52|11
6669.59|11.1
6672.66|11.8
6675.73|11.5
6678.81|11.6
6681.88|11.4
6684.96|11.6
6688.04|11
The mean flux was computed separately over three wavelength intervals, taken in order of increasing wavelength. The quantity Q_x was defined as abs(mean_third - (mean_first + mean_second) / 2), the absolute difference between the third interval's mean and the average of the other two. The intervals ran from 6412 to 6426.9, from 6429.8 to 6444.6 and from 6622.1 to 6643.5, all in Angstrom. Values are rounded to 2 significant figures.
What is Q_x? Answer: 0.54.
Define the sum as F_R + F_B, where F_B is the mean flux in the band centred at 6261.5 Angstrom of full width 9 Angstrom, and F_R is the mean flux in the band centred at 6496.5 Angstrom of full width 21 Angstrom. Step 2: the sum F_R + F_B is 24.3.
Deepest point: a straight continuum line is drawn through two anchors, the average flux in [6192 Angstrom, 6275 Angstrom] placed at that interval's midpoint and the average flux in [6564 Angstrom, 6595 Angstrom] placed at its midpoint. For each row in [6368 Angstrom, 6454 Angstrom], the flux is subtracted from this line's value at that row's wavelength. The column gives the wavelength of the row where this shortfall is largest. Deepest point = 6449.10 Angstrom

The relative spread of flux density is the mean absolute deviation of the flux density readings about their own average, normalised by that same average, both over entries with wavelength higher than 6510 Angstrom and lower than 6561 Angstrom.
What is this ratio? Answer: 0.069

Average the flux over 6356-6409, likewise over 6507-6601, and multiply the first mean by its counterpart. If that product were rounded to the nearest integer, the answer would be 136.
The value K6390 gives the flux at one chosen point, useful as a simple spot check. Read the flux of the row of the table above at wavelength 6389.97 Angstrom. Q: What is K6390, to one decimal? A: 12.4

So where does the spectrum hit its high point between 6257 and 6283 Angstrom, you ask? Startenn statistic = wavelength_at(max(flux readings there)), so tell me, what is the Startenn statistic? 6282.01 Angstrom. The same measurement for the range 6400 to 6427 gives 6407.65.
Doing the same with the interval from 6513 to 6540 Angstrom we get 6523.77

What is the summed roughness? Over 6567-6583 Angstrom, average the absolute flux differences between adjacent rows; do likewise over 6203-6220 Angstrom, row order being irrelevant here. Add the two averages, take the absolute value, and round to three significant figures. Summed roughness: 1.26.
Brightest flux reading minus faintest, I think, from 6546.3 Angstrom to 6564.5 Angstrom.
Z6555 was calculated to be 4.1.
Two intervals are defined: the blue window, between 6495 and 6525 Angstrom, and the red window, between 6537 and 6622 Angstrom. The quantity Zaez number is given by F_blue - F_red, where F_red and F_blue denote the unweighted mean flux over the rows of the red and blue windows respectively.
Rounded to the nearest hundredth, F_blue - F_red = 0.79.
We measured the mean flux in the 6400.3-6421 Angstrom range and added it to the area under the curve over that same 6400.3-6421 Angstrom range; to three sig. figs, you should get 259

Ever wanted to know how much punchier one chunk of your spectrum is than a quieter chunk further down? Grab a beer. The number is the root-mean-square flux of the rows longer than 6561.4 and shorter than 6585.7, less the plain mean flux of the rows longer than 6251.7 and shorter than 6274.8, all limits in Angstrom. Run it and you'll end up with -1.6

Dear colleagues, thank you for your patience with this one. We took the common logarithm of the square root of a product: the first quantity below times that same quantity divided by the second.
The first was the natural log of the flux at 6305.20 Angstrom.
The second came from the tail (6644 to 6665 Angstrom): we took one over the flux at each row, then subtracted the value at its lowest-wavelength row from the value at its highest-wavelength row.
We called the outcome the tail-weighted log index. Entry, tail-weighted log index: 1.8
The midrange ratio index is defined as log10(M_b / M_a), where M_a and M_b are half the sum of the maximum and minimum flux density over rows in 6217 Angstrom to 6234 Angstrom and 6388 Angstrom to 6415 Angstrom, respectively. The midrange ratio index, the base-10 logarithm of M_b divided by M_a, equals -0.014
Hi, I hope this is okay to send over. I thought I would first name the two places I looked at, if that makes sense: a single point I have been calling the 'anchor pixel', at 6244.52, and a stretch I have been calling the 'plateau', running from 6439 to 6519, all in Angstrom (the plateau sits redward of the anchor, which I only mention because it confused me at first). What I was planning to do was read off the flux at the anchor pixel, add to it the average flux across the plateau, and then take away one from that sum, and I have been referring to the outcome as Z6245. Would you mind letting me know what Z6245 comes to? 22.9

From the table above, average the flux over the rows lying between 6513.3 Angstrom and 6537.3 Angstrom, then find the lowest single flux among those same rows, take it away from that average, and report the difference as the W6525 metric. 0.80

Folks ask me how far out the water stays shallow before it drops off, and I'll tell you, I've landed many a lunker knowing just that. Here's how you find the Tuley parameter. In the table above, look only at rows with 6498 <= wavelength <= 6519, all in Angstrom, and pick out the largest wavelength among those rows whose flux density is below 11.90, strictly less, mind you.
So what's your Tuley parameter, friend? 6514.77 Angstrom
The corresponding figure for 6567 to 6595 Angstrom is 6593.24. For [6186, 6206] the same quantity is 6201.53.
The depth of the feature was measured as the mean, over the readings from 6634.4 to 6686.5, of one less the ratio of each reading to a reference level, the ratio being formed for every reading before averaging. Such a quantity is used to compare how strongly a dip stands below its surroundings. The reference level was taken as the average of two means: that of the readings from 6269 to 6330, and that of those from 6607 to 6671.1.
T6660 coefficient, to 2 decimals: 0.04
